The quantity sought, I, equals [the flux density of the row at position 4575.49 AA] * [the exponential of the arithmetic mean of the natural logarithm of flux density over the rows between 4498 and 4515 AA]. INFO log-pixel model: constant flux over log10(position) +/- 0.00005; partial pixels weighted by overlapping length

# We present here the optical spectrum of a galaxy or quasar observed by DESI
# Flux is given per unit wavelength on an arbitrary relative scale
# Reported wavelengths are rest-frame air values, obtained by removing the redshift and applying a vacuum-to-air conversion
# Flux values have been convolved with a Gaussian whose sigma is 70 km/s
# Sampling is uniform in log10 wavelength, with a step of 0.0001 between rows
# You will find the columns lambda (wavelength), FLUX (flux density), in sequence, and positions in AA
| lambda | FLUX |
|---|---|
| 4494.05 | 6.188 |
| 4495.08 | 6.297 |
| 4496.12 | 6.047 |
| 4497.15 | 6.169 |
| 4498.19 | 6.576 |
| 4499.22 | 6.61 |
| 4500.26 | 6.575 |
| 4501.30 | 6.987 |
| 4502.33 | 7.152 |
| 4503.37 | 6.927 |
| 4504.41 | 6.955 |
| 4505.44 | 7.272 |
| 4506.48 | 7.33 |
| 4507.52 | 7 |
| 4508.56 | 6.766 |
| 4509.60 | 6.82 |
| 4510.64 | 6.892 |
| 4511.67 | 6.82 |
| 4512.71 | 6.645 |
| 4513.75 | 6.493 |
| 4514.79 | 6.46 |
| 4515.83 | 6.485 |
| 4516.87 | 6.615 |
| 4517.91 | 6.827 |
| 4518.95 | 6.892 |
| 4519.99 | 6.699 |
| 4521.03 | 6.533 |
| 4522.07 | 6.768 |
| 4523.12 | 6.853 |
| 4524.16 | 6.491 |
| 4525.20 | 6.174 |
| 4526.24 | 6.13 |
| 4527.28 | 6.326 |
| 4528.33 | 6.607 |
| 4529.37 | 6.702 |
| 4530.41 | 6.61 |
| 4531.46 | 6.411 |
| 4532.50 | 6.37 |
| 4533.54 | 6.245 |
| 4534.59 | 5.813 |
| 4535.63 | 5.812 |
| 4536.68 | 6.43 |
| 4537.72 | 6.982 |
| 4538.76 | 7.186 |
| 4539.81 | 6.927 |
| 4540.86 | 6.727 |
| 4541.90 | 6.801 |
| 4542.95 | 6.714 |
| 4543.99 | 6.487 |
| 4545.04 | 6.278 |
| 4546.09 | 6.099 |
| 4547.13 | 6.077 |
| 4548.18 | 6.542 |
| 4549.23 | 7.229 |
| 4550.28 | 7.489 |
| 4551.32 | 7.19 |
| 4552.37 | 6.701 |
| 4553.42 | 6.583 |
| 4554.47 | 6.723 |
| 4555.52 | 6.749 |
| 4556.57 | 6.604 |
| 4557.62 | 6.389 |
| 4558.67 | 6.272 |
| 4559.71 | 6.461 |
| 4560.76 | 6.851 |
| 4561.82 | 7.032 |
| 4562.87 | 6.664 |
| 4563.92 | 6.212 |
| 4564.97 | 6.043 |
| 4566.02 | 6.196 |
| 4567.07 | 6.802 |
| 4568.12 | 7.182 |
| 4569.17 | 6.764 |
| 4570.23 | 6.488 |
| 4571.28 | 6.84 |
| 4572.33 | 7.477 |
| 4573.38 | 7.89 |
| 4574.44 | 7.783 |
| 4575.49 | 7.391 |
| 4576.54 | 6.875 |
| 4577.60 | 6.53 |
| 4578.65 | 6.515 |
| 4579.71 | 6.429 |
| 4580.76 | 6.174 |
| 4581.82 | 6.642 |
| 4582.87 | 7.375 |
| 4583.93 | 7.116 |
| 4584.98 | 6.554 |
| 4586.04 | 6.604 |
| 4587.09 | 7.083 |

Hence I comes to 50.5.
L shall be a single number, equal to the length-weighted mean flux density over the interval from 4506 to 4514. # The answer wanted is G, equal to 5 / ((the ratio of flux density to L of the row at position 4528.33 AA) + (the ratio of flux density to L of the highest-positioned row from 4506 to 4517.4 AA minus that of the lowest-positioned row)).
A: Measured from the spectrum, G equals 5.8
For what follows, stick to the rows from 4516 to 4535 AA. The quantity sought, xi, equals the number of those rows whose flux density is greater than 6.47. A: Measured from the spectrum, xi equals 11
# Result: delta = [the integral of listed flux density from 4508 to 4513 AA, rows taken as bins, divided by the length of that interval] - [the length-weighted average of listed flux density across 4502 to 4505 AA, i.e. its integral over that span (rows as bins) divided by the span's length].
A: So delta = -0.2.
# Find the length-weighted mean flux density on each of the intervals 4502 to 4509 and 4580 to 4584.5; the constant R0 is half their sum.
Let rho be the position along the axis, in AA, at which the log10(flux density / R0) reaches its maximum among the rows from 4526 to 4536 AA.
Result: 4529.37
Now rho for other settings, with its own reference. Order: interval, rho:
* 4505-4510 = 4506.48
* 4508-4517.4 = 4510.64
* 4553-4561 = 4560.76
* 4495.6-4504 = 4502.33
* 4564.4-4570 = 4568.12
